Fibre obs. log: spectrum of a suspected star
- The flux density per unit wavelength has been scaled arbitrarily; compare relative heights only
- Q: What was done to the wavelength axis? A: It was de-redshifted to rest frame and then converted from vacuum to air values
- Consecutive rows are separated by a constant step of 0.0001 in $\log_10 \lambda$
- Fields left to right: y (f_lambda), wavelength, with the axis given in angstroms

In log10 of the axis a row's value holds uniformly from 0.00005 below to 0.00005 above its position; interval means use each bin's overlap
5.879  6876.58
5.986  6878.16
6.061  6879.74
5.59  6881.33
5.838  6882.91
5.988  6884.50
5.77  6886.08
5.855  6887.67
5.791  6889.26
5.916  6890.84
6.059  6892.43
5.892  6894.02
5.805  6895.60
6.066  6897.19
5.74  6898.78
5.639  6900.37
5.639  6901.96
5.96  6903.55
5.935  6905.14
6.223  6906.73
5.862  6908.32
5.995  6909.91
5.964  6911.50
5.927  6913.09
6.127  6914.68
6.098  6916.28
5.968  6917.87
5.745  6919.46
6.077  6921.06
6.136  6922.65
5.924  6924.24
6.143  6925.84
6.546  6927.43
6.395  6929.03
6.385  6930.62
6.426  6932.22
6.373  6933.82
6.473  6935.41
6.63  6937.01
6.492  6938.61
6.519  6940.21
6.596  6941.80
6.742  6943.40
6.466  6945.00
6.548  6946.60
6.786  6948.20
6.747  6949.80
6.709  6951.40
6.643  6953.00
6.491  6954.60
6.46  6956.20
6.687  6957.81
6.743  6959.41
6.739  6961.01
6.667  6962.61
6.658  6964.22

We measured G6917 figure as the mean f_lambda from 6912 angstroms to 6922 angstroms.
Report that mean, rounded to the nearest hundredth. 5.99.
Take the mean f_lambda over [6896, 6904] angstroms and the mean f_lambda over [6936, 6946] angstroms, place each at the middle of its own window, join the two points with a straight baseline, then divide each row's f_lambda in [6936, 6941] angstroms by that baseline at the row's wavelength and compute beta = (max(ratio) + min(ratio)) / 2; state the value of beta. 1.01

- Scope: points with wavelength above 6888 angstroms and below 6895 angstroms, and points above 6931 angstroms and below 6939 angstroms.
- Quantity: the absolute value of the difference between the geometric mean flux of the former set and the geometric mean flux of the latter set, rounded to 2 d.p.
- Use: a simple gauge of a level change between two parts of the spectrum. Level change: 0.56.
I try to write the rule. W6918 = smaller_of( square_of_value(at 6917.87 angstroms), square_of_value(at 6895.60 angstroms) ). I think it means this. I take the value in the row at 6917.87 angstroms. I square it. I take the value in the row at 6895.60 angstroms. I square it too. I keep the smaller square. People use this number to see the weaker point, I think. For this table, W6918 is 33.7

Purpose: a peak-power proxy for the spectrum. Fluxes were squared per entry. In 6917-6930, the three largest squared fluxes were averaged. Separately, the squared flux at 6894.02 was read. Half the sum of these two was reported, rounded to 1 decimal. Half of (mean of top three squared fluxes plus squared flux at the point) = 37.6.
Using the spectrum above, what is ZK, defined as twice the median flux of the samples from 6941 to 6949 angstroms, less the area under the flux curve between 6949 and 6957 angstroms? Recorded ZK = -39.7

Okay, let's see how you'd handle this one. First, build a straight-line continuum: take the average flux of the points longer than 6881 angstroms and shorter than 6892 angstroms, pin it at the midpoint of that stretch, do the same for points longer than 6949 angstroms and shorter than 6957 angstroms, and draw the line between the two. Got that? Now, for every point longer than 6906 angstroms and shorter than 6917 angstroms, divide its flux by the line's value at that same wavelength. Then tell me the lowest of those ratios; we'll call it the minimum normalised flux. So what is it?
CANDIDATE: 0.96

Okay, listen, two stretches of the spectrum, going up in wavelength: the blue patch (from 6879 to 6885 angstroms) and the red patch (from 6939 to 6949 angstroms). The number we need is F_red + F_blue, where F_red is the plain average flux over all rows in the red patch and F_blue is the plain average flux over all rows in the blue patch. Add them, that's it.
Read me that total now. 12.5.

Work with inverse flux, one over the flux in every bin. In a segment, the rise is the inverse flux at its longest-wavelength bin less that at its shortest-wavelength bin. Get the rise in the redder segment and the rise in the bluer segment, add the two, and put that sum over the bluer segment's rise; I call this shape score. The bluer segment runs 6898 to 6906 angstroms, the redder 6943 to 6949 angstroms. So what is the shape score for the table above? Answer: 1.2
